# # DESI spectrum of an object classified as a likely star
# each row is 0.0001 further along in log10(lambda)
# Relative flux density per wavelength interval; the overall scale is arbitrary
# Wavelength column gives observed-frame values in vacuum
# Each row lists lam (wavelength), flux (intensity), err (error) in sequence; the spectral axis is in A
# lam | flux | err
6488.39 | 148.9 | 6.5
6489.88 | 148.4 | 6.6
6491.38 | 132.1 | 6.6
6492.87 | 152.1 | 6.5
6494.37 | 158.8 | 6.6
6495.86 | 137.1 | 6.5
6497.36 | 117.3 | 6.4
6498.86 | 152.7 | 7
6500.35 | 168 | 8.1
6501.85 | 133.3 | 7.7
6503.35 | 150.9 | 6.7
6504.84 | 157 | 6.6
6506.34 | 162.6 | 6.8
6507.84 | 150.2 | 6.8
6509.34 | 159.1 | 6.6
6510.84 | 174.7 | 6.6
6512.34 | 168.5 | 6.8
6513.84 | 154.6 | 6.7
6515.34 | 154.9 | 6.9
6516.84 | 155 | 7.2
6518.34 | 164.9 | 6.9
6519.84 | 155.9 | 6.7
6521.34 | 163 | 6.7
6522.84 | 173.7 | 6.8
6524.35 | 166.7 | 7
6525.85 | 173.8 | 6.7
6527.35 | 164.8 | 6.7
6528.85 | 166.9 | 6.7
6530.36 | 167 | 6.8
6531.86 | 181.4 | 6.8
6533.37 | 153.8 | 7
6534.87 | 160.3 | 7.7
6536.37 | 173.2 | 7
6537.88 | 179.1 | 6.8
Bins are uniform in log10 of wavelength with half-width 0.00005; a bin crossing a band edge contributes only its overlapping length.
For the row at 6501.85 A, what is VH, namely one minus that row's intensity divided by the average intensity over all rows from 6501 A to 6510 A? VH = 0.12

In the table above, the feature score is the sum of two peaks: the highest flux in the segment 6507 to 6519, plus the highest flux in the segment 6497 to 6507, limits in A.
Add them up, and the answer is 343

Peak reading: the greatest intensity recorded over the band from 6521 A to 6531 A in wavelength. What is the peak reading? 173.8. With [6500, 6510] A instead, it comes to 168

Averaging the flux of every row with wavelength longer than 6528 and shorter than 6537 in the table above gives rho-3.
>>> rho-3 167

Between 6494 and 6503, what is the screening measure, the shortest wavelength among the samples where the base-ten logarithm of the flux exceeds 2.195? 6494.37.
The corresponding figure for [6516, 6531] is 6518.34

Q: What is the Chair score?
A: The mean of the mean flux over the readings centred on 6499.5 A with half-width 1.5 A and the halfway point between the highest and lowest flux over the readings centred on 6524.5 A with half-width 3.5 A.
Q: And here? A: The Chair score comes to 164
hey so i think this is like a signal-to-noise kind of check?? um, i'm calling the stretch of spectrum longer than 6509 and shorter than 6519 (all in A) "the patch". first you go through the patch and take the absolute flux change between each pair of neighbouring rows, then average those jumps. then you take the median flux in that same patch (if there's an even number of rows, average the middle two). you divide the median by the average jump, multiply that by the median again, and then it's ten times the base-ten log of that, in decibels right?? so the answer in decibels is 35.2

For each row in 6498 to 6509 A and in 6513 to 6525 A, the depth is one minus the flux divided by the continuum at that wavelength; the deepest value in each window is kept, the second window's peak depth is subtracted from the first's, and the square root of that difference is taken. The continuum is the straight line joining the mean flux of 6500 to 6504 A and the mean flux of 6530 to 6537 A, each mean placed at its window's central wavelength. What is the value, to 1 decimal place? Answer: 0.3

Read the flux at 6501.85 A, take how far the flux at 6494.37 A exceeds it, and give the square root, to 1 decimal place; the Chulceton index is 5.0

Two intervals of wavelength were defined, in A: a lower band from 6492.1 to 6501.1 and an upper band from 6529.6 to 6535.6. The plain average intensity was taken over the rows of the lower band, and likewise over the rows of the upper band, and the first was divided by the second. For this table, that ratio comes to 0.892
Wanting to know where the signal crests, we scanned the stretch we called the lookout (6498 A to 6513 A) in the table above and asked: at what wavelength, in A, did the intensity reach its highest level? 6510.84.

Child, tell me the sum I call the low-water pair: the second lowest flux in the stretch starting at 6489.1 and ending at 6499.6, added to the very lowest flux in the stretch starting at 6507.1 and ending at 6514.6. 282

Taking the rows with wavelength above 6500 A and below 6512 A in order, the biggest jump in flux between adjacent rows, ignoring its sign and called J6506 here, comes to 34.7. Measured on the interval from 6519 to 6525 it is 10.7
